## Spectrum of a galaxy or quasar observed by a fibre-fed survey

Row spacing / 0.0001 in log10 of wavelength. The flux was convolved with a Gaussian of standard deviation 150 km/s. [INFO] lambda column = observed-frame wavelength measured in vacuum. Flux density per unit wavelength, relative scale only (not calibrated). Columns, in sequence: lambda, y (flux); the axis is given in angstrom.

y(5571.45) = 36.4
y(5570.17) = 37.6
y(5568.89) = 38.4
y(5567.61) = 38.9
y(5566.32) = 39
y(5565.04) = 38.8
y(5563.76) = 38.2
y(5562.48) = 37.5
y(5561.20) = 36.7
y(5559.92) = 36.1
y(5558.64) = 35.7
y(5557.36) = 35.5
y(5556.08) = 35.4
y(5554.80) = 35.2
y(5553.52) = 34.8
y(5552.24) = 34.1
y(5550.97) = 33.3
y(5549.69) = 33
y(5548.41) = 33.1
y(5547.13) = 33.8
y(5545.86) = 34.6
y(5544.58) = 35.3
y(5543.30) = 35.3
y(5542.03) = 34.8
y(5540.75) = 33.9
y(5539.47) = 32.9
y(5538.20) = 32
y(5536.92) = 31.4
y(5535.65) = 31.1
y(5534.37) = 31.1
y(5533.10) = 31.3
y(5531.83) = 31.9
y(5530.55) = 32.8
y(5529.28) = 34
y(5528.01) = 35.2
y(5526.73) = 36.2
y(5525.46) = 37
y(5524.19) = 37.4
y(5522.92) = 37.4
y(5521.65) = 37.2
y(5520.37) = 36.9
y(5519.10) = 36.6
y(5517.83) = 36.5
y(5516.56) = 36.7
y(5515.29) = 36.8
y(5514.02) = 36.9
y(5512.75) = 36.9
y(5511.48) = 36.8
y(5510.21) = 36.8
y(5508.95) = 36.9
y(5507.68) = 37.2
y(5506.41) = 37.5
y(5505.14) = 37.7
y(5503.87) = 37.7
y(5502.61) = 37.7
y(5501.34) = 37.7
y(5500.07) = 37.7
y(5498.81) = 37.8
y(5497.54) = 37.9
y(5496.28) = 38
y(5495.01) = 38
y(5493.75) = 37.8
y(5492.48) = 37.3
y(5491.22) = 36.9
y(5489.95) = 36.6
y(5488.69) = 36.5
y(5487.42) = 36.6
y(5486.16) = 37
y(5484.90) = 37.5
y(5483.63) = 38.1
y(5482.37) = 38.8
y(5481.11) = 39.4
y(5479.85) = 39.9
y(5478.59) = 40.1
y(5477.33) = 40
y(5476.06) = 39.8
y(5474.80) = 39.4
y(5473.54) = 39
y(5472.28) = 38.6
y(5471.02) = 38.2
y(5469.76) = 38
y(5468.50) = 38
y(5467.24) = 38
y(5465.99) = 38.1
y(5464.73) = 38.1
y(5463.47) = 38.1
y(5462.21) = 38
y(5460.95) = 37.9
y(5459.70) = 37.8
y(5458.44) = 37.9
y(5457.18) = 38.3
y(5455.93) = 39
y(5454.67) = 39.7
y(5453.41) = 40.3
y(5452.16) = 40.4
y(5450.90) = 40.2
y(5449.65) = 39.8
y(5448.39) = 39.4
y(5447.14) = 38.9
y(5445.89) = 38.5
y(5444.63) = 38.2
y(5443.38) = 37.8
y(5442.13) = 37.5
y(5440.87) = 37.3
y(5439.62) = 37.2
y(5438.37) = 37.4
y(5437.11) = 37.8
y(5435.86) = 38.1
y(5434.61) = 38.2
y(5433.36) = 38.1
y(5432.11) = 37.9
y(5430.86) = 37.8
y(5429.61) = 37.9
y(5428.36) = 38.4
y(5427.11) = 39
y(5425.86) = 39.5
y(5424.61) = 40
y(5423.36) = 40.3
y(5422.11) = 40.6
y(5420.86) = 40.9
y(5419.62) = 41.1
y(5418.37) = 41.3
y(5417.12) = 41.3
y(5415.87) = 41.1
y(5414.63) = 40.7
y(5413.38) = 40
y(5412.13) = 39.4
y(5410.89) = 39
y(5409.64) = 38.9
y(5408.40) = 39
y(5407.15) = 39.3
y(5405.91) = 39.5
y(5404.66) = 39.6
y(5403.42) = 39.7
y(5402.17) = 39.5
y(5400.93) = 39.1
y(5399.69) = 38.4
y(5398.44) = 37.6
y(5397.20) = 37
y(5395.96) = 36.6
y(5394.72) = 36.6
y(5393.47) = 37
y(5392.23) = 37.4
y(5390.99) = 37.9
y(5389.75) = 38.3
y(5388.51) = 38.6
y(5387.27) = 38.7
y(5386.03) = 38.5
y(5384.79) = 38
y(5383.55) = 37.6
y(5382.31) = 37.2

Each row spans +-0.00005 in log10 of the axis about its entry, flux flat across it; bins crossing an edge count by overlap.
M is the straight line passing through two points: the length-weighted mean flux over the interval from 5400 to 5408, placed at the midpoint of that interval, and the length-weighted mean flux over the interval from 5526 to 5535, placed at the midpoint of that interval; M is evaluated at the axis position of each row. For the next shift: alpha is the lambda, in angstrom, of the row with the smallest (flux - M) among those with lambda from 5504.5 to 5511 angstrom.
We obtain 5510.21 angstrom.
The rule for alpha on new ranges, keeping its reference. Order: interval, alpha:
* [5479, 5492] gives 5488.69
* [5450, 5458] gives 5457.18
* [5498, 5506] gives 5500.07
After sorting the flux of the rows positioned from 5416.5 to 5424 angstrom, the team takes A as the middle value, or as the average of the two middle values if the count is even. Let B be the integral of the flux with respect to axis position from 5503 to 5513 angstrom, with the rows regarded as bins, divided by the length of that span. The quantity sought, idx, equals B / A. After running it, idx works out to 0.91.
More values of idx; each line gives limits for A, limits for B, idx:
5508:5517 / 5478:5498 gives 1.03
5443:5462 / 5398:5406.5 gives 1.00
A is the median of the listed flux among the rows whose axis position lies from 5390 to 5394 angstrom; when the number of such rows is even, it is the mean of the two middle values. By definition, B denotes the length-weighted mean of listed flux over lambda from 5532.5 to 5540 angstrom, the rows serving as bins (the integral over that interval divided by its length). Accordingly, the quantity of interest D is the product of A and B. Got 1183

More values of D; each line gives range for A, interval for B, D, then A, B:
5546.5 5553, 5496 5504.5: 1259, 33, 37.8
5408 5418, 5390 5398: 1476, 40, 37.2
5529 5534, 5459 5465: 1228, 32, 38.0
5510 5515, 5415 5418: 1518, 37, 41.2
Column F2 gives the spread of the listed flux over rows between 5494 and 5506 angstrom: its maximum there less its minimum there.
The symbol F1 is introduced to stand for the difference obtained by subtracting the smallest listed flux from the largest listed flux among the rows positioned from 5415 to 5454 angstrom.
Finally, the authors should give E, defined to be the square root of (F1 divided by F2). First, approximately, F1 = 4.1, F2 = 0.3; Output 3.70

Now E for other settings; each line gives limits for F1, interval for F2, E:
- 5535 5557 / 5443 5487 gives 1.12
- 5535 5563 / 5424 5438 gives 1.71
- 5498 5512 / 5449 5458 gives 0.69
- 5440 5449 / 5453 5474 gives 0.92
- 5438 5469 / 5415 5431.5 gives 0.96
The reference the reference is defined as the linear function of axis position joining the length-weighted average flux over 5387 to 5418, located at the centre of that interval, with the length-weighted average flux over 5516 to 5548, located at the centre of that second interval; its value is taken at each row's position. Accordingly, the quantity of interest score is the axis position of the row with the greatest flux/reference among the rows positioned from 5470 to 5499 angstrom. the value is 5478.59 angstrom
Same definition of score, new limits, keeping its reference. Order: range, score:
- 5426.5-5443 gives 5427.11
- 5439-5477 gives 5476.06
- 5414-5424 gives 5418.37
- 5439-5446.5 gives 5445.89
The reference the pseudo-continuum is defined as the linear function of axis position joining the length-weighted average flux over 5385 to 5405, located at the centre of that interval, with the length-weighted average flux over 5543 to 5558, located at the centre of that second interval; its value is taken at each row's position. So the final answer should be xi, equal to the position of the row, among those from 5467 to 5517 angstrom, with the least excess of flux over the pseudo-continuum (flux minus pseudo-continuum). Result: 5488.69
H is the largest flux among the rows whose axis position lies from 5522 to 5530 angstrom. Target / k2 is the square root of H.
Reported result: 6.12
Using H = 37.4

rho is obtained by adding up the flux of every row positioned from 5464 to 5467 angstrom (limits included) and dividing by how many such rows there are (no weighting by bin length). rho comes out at 38.1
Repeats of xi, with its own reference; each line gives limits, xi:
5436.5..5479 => 5439.62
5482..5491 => 5488.69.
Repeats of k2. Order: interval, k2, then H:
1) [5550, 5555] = 5.93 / 35.2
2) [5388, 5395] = 6.21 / 38.6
